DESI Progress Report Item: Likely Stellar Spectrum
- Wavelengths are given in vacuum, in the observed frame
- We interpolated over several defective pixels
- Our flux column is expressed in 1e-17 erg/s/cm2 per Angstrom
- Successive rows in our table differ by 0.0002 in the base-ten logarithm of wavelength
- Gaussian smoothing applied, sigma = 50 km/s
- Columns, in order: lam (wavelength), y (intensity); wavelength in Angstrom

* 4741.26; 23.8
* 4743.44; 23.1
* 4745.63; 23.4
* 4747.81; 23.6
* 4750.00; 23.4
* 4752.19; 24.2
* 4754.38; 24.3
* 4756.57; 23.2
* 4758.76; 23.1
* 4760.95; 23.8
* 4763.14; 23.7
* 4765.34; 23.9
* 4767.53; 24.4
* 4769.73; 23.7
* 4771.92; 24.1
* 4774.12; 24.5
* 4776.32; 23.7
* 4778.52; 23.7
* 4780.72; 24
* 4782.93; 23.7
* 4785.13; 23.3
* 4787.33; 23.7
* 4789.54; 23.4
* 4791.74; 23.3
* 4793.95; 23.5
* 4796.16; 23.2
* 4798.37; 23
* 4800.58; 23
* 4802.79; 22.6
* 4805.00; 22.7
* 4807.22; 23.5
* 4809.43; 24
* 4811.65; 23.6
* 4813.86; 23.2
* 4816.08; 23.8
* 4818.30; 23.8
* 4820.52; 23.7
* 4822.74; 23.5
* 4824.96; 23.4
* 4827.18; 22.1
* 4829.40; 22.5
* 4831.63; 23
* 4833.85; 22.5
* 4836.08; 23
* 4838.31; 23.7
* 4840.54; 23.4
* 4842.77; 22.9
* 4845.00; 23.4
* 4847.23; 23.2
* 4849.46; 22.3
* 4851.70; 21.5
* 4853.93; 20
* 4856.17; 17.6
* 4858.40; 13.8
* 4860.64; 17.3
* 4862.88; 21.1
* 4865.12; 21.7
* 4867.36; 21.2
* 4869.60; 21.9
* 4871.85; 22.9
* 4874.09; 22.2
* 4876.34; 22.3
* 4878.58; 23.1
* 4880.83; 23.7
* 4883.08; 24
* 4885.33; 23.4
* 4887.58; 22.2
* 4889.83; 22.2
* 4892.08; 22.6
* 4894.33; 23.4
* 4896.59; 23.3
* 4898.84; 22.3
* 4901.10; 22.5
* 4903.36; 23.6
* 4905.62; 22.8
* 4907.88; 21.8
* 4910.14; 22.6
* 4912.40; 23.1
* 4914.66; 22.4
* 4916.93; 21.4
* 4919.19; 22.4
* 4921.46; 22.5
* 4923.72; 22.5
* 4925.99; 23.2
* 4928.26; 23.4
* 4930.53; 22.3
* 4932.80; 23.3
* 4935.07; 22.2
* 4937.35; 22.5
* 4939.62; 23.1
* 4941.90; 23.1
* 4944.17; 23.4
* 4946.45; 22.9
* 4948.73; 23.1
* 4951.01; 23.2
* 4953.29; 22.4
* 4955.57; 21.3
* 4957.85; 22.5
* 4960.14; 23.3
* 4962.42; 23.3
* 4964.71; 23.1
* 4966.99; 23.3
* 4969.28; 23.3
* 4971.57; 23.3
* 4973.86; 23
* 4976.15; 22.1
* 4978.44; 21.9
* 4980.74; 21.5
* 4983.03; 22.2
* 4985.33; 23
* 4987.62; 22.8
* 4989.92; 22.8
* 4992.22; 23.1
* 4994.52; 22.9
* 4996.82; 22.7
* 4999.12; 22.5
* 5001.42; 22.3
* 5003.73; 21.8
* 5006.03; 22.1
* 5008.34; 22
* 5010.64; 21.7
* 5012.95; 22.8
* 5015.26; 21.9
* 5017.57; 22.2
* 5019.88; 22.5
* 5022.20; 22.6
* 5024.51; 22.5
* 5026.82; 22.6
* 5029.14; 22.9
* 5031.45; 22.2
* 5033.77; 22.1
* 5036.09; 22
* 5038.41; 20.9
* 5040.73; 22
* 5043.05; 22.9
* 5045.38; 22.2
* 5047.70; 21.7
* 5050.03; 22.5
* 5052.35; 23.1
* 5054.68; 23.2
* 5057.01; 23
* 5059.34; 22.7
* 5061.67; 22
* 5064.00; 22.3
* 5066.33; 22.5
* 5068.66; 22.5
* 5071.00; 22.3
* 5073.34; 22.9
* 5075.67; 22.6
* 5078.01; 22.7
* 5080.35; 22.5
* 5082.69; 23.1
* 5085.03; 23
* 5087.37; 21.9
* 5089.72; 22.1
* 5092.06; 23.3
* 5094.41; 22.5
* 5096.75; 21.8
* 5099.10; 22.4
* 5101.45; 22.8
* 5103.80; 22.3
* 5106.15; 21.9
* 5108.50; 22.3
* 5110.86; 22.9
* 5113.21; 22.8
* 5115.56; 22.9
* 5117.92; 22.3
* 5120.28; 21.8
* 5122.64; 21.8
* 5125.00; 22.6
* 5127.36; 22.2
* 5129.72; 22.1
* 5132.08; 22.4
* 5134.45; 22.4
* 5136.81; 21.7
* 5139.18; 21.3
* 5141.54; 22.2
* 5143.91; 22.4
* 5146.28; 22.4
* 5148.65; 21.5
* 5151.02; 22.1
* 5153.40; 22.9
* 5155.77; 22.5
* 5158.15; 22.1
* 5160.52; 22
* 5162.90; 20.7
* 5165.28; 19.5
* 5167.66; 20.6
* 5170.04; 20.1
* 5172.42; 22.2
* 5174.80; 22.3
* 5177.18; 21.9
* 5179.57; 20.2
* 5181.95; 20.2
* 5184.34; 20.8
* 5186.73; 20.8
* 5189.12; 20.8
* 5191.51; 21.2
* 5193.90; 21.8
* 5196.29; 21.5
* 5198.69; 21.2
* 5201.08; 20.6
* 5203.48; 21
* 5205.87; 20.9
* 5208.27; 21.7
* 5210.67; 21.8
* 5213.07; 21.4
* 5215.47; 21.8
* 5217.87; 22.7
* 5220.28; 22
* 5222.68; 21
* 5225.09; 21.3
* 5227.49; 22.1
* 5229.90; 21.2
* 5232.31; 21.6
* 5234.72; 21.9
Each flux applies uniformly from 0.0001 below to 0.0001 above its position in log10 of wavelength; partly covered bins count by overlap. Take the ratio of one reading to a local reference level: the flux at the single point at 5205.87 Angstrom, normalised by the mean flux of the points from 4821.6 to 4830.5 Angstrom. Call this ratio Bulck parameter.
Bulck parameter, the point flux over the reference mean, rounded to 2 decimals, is 0.91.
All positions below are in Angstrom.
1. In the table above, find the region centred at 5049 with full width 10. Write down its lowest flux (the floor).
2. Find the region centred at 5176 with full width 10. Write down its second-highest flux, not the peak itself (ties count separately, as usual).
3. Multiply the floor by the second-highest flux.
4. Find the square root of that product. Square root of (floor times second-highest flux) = 21.9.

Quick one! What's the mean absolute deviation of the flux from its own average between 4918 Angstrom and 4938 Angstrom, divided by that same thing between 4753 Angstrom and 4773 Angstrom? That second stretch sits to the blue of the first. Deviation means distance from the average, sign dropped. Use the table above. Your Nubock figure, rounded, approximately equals 1.2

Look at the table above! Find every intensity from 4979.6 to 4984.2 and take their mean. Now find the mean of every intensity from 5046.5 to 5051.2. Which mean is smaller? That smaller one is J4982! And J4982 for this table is 21.9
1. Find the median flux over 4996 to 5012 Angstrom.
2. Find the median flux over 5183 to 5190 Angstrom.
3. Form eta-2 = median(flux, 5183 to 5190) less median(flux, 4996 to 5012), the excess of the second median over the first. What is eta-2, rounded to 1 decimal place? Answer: -1.3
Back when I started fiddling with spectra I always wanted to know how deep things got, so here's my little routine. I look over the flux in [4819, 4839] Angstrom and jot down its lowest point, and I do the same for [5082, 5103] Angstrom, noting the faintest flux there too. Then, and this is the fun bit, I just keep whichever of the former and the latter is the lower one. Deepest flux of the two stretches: 21.8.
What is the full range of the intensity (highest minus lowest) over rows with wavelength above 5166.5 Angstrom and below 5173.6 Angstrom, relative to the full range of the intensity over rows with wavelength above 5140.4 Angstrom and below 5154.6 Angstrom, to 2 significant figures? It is 1.5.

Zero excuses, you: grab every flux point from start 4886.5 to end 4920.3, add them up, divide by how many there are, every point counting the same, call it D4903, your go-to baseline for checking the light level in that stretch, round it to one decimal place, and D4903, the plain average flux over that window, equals 22.6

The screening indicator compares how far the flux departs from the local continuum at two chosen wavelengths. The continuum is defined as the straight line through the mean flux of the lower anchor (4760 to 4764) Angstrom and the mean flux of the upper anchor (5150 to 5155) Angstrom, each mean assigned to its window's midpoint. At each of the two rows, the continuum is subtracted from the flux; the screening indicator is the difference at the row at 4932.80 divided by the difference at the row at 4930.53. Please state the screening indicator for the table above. 0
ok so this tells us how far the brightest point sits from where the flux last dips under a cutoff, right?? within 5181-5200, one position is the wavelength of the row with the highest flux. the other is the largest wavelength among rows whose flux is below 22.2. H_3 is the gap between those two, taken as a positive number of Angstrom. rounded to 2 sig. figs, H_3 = 4.8 Angstrom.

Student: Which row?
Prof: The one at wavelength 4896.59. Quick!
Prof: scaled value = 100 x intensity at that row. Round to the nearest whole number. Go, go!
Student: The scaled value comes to 2330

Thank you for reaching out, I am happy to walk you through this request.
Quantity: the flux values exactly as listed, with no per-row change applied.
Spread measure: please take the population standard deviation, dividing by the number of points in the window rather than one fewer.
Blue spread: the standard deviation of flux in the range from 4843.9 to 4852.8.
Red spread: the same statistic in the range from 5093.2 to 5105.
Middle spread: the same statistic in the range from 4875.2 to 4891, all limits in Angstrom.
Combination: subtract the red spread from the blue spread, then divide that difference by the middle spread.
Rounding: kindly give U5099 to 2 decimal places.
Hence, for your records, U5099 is 0.62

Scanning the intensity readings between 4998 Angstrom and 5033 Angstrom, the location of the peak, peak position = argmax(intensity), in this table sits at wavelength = 5029.14 Angstrom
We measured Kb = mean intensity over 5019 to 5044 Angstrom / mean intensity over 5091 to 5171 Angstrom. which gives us 1.01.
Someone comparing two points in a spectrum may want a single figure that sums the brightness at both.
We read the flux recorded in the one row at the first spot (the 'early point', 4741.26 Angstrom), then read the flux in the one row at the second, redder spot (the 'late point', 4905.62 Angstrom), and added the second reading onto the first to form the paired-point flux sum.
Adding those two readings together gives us 46.6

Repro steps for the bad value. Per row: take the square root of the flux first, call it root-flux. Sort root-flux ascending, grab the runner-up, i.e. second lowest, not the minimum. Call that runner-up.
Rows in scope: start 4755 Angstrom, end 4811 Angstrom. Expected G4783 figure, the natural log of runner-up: 1.56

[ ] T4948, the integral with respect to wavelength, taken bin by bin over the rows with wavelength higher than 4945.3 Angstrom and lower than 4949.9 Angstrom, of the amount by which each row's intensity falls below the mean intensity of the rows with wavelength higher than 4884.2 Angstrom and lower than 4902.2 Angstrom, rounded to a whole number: -1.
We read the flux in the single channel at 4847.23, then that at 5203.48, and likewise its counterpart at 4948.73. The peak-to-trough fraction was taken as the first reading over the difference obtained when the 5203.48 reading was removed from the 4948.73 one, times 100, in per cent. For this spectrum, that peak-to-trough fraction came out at 1105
